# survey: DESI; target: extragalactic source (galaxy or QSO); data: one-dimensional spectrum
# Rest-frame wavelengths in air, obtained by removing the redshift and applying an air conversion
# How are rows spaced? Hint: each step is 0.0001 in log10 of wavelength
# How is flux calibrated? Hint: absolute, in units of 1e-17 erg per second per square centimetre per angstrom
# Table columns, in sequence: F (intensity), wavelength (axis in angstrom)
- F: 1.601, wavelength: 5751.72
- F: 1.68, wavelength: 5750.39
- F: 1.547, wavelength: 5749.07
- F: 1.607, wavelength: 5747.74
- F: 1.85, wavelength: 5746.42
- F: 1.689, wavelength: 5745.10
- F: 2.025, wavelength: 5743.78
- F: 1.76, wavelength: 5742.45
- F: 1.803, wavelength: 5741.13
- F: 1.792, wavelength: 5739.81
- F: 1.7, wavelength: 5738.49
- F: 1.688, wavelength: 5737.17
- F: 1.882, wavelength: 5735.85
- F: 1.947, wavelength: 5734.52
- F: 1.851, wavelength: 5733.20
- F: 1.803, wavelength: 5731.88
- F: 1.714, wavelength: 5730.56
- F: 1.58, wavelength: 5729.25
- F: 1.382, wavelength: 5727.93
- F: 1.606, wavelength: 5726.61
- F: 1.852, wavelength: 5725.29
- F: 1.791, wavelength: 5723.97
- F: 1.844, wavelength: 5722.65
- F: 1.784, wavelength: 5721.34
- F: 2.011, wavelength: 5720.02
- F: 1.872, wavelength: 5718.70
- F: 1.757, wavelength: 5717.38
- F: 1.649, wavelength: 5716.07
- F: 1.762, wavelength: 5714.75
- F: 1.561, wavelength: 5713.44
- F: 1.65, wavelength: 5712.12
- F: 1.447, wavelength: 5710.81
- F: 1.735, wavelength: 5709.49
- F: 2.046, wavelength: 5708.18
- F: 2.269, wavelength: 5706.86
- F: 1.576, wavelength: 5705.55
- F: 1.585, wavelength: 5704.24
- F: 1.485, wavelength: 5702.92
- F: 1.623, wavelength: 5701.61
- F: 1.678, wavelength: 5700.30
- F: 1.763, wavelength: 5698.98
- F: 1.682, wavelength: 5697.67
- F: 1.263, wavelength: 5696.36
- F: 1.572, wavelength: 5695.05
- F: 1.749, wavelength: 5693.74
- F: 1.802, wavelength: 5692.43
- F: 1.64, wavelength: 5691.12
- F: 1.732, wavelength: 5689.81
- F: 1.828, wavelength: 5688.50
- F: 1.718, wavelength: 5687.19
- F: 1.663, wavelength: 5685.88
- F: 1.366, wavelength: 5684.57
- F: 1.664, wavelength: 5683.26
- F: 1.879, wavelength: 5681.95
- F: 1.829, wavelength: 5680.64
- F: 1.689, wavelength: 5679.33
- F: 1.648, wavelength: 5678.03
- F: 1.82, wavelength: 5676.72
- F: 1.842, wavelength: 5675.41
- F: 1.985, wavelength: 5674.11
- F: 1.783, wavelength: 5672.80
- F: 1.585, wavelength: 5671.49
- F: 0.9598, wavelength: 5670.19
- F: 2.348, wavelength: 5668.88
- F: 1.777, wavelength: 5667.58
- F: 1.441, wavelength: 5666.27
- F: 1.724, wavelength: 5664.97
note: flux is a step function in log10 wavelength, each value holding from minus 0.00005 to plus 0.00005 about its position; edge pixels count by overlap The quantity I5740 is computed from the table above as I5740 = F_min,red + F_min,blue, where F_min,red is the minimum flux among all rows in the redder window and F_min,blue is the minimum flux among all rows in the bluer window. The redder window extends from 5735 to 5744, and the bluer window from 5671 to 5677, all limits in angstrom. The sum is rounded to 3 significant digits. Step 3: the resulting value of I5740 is 3.27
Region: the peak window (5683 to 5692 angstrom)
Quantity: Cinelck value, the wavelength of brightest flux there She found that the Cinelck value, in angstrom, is 5688.50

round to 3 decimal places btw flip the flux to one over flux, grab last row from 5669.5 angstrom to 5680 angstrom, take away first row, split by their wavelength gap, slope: -0.049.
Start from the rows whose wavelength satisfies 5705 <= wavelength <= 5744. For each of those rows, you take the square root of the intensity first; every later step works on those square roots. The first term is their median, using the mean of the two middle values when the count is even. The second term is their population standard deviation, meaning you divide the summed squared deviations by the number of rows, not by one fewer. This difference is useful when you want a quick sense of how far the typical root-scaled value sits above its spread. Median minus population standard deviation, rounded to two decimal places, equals 1.26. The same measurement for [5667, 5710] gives 1.21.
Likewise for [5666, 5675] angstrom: 1.17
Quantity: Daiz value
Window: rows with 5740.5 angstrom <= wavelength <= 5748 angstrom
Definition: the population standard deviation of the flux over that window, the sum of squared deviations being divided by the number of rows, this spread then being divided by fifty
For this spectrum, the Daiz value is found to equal 0.0026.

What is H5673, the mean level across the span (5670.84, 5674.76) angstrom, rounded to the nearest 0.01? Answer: 1.78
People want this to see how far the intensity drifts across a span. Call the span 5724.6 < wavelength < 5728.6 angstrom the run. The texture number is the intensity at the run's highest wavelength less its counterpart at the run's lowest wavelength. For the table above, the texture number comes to -0.47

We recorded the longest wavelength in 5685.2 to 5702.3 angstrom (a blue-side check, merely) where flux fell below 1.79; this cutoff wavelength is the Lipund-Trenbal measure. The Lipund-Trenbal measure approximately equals 5701.61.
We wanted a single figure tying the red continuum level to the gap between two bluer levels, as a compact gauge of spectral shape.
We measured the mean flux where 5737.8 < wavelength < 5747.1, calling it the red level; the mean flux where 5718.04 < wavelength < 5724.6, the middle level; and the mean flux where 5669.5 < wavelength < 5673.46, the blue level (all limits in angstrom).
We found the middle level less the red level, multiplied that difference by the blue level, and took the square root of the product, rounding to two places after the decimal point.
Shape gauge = 0.29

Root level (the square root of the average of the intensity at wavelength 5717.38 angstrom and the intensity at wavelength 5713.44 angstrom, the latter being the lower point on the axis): 1.29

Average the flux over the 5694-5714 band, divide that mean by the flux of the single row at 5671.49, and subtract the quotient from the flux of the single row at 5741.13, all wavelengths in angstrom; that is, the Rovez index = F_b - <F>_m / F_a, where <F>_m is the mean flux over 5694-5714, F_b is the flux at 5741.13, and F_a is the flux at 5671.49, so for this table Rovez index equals 0.75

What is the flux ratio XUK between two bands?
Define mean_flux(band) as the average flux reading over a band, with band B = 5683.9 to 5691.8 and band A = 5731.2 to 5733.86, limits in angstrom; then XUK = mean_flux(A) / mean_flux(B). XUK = 1.10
